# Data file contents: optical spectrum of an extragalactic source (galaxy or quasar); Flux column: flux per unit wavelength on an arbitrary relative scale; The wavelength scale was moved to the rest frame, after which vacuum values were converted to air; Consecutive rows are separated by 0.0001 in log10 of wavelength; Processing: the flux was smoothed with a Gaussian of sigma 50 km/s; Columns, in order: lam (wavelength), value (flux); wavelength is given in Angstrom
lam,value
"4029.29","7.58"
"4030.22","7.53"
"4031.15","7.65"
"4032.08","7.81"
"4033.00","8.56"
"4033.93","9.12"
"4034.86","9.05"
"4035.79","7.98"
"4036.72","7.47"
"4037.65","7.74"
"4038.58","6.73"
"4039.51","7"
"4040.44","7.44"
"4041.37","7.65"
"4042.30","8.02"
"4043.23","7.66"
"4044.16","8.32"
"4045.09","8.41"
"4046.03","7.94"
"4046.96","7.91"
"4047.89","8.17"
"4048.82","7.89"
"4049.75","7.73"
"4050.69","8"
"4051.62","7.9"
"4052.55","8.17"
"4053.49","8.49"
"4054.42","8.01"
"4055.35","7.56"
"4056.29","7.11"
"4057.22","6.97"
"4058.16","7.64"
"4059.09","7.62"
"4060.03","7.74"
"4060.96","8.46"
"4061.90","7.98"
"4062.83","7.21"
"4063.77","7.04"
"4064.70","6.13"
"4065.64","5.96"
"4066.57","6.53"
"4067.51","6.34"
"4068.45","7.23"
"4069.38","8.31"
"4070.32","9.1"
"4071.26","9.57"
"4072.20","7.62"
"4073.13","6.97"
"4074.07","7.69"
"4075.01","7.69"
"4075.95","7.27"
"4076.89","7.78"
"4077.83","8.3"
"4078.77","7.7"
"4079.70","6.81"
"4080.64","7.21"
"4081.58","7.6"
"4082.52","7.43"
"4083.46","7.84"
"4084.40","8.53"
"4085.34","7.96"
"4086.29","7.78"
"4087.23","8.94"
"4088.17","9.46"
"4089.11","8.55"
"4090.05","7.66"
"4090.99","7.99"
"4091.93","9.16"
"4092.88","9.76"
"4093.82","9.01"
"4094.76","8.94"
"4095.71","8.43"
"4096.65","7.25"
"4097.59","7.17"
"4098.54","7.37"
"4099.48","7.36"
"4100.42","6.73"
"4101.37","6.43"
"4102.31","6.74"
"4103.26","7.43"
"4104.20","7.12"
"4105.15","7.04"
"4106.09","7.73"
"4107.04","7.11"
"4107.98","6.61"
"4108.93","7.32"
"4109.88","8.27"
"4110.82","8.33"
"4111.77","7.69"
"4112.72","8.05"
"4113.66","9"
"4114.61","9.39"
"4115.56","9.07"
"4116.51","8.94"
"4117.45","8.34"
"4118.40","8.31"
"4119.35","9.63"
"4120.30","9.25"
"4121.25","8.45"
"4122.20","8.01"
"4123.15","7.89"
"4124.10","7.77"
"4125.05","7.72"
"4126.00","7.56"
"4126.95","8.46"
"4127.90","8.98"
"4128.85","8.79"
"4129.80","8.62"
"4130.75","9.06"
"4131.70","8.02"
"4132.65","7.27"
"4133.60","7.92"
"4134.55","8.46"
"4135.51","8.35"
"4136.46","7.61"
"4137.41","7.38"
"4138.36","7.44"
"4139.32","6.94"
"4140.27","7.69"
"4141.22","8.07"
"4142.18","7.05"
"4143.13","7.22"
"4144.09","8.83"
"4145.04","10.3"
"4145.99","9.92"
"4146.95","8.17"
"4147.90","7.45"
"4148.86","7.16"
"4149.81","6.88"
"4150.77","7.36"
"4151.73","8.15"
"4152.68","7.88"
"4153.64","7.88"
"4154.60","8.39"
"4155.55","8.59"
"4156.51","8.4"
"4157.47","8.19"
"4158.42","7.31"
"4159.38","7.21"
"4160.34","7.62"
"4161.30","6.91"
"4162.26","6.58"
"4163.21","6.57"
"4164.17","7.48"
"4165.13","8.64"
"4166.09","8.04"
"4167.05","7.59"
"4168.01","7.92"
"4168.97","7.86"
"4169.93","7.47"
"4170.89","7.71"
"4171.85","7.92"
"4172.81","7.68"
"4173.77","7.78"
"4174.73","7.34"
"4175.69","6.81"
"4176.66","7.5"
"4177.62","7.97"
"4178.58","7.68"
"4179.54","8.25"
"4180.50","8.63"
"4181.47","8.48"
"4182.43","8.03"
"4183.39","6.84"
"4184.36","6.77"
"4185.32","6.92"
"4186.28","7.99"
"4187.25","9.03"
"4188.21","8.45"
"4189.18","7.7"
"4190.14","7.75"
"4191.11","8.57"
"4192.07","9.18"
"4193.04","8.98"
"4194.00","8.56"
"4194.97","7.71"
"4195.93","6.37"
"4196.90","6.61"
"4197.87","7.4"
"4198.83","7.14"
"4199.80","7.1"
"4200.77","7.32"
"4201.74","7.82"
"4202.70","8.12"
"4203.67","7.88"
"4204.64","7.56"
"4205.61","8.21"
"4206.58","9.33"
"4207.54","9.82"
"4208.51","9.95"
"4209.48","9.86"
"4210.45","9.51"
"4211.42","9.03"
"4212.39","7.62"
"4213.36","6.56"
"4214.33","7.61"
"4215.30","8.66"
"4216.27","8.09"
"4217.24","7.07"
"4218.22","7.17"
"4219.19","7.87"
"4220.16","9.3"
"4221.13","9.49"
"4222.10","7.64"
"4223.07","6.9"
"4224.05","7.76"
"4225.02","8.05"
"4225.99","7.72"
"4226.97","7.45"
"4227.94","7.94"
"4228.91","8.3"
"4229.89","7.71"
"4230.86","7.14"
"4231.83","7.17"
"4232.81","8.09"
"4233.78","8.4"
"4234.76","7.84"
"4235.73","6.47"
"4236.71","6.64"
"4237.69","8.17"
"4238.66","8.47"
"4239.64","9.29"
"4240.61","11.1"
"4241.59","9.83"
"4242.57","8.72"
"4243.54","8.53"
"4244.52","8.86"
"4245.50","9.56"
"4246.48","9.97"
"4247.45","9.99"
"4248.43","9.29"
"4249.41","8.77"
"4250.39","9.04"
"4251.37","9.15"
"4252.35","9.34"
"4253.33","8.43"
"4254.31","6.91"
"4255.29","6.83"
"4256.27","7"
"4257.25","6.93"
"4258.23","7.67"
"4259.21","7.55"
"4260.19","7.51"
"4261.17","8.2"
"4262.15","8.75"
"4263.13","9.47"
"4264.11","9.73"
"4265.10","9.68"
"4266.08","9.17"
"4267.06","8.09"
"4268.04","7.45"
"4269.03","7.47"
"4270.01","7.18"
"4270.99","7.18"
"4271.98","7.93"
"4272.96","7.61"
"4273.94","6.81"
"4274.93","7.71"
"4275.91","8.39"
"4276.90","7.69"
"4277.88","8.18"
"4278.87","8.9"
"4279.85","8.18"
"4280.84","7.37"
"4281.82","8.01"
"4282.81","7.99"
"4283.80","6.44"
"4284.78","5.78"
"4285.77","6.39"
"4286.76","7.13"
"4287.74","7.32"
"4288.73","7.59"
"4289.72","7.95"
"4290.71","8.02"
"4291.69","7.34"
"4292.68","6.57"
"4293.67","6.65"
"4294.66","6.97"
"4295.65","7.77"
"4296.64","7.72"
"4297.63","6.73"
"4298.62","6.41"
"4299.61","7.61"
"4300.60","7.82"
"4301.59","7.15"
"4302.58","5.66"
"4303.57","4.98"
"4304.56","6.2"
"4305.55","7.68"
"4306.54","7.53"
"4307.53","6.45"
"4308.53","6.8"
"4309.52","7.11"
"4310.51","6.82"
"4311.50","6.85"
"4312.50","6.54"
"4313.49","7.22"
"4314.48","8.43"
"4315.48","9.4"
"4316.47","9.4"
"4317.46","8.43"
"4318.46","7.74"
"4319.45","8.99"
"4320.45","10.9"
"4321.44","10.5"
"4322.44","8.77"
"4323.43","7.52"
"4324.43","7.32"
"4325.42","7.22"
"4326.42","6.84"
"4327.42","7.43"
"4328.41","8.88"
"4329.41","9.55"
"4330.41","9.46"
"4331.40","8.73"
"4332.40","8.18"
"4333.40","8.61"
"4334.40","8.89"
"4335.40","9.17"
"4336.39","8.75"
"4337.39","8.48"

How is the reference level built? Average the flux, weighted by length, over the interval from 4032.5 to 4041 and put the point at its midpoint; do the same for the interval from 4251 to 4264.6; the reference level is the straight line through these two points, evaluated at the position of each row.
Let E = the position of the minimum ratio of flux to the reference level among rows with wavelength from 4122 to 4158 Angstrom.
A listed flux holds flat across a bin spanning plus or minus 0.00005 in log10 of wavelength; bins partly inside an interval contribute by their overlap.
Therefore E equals 4149.81 Angstrom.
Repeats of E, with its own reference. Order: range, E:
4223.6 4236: 4235.73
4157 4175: 4163.21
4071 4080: 4079.70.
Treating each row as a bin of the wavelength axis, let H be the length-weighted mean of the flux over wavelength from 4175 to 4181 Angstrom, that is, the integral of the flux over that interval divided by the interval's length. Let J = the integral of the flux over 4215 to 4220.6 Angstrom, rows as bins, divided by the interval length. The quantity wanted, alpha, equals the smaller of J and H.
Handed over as 7.8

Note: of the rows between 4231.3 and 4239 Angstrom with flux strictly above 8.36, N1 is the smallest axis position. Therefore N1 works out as 4233.78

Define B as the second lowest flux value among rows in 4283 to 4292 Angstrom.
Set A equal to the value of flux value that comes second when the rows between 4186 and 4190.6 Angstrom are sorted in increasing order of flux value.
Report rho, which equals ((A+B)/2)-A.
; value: -0.7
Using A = 7.75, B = 6.39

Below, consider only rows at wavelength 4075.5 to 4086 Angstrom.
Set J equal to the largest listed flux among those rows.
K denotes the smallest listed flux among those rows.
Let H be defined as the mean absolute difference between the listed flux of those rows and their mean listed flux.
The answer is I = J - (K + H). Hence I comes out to 1.35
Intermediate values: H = 0.37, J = 8.53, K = 6.81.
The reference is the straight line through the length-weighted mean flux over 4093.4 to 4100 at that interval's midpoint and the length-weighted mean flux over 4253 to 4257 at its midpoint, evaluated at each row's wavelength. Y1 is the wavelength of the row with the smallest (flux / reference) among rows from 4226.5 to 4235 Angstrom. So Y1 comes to 4230.86 Angstrom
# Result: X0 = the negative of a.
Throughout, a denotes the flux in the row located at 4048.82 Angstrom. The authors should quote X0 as -7.9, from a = 7.89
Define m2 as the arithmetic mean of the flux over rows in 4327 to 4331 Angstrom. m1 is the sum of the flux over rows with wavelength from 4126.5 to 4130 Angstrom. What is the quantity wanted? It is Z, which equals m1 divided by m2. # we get 3.9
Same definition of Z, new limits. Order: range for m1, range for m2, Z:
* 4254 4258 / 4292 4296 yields 4.0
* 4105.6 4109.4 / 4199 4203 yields 3.8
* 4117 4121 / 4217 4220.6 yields 4.5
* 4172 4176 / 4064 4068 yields 4.7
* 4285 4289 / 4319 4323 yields 2.9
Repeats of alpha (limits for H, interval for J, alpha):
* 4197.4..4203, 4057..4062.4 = 7.5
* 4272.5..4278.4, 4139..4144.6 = 7.7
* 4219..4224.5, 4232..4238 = 7.5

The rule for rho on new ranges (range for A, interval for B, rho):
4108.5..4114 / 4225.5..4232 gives -0.3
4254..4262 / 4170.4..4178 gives 0.2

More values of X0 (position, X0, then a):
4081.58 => -7.6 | 7.6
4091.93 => -9.2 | 9.16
